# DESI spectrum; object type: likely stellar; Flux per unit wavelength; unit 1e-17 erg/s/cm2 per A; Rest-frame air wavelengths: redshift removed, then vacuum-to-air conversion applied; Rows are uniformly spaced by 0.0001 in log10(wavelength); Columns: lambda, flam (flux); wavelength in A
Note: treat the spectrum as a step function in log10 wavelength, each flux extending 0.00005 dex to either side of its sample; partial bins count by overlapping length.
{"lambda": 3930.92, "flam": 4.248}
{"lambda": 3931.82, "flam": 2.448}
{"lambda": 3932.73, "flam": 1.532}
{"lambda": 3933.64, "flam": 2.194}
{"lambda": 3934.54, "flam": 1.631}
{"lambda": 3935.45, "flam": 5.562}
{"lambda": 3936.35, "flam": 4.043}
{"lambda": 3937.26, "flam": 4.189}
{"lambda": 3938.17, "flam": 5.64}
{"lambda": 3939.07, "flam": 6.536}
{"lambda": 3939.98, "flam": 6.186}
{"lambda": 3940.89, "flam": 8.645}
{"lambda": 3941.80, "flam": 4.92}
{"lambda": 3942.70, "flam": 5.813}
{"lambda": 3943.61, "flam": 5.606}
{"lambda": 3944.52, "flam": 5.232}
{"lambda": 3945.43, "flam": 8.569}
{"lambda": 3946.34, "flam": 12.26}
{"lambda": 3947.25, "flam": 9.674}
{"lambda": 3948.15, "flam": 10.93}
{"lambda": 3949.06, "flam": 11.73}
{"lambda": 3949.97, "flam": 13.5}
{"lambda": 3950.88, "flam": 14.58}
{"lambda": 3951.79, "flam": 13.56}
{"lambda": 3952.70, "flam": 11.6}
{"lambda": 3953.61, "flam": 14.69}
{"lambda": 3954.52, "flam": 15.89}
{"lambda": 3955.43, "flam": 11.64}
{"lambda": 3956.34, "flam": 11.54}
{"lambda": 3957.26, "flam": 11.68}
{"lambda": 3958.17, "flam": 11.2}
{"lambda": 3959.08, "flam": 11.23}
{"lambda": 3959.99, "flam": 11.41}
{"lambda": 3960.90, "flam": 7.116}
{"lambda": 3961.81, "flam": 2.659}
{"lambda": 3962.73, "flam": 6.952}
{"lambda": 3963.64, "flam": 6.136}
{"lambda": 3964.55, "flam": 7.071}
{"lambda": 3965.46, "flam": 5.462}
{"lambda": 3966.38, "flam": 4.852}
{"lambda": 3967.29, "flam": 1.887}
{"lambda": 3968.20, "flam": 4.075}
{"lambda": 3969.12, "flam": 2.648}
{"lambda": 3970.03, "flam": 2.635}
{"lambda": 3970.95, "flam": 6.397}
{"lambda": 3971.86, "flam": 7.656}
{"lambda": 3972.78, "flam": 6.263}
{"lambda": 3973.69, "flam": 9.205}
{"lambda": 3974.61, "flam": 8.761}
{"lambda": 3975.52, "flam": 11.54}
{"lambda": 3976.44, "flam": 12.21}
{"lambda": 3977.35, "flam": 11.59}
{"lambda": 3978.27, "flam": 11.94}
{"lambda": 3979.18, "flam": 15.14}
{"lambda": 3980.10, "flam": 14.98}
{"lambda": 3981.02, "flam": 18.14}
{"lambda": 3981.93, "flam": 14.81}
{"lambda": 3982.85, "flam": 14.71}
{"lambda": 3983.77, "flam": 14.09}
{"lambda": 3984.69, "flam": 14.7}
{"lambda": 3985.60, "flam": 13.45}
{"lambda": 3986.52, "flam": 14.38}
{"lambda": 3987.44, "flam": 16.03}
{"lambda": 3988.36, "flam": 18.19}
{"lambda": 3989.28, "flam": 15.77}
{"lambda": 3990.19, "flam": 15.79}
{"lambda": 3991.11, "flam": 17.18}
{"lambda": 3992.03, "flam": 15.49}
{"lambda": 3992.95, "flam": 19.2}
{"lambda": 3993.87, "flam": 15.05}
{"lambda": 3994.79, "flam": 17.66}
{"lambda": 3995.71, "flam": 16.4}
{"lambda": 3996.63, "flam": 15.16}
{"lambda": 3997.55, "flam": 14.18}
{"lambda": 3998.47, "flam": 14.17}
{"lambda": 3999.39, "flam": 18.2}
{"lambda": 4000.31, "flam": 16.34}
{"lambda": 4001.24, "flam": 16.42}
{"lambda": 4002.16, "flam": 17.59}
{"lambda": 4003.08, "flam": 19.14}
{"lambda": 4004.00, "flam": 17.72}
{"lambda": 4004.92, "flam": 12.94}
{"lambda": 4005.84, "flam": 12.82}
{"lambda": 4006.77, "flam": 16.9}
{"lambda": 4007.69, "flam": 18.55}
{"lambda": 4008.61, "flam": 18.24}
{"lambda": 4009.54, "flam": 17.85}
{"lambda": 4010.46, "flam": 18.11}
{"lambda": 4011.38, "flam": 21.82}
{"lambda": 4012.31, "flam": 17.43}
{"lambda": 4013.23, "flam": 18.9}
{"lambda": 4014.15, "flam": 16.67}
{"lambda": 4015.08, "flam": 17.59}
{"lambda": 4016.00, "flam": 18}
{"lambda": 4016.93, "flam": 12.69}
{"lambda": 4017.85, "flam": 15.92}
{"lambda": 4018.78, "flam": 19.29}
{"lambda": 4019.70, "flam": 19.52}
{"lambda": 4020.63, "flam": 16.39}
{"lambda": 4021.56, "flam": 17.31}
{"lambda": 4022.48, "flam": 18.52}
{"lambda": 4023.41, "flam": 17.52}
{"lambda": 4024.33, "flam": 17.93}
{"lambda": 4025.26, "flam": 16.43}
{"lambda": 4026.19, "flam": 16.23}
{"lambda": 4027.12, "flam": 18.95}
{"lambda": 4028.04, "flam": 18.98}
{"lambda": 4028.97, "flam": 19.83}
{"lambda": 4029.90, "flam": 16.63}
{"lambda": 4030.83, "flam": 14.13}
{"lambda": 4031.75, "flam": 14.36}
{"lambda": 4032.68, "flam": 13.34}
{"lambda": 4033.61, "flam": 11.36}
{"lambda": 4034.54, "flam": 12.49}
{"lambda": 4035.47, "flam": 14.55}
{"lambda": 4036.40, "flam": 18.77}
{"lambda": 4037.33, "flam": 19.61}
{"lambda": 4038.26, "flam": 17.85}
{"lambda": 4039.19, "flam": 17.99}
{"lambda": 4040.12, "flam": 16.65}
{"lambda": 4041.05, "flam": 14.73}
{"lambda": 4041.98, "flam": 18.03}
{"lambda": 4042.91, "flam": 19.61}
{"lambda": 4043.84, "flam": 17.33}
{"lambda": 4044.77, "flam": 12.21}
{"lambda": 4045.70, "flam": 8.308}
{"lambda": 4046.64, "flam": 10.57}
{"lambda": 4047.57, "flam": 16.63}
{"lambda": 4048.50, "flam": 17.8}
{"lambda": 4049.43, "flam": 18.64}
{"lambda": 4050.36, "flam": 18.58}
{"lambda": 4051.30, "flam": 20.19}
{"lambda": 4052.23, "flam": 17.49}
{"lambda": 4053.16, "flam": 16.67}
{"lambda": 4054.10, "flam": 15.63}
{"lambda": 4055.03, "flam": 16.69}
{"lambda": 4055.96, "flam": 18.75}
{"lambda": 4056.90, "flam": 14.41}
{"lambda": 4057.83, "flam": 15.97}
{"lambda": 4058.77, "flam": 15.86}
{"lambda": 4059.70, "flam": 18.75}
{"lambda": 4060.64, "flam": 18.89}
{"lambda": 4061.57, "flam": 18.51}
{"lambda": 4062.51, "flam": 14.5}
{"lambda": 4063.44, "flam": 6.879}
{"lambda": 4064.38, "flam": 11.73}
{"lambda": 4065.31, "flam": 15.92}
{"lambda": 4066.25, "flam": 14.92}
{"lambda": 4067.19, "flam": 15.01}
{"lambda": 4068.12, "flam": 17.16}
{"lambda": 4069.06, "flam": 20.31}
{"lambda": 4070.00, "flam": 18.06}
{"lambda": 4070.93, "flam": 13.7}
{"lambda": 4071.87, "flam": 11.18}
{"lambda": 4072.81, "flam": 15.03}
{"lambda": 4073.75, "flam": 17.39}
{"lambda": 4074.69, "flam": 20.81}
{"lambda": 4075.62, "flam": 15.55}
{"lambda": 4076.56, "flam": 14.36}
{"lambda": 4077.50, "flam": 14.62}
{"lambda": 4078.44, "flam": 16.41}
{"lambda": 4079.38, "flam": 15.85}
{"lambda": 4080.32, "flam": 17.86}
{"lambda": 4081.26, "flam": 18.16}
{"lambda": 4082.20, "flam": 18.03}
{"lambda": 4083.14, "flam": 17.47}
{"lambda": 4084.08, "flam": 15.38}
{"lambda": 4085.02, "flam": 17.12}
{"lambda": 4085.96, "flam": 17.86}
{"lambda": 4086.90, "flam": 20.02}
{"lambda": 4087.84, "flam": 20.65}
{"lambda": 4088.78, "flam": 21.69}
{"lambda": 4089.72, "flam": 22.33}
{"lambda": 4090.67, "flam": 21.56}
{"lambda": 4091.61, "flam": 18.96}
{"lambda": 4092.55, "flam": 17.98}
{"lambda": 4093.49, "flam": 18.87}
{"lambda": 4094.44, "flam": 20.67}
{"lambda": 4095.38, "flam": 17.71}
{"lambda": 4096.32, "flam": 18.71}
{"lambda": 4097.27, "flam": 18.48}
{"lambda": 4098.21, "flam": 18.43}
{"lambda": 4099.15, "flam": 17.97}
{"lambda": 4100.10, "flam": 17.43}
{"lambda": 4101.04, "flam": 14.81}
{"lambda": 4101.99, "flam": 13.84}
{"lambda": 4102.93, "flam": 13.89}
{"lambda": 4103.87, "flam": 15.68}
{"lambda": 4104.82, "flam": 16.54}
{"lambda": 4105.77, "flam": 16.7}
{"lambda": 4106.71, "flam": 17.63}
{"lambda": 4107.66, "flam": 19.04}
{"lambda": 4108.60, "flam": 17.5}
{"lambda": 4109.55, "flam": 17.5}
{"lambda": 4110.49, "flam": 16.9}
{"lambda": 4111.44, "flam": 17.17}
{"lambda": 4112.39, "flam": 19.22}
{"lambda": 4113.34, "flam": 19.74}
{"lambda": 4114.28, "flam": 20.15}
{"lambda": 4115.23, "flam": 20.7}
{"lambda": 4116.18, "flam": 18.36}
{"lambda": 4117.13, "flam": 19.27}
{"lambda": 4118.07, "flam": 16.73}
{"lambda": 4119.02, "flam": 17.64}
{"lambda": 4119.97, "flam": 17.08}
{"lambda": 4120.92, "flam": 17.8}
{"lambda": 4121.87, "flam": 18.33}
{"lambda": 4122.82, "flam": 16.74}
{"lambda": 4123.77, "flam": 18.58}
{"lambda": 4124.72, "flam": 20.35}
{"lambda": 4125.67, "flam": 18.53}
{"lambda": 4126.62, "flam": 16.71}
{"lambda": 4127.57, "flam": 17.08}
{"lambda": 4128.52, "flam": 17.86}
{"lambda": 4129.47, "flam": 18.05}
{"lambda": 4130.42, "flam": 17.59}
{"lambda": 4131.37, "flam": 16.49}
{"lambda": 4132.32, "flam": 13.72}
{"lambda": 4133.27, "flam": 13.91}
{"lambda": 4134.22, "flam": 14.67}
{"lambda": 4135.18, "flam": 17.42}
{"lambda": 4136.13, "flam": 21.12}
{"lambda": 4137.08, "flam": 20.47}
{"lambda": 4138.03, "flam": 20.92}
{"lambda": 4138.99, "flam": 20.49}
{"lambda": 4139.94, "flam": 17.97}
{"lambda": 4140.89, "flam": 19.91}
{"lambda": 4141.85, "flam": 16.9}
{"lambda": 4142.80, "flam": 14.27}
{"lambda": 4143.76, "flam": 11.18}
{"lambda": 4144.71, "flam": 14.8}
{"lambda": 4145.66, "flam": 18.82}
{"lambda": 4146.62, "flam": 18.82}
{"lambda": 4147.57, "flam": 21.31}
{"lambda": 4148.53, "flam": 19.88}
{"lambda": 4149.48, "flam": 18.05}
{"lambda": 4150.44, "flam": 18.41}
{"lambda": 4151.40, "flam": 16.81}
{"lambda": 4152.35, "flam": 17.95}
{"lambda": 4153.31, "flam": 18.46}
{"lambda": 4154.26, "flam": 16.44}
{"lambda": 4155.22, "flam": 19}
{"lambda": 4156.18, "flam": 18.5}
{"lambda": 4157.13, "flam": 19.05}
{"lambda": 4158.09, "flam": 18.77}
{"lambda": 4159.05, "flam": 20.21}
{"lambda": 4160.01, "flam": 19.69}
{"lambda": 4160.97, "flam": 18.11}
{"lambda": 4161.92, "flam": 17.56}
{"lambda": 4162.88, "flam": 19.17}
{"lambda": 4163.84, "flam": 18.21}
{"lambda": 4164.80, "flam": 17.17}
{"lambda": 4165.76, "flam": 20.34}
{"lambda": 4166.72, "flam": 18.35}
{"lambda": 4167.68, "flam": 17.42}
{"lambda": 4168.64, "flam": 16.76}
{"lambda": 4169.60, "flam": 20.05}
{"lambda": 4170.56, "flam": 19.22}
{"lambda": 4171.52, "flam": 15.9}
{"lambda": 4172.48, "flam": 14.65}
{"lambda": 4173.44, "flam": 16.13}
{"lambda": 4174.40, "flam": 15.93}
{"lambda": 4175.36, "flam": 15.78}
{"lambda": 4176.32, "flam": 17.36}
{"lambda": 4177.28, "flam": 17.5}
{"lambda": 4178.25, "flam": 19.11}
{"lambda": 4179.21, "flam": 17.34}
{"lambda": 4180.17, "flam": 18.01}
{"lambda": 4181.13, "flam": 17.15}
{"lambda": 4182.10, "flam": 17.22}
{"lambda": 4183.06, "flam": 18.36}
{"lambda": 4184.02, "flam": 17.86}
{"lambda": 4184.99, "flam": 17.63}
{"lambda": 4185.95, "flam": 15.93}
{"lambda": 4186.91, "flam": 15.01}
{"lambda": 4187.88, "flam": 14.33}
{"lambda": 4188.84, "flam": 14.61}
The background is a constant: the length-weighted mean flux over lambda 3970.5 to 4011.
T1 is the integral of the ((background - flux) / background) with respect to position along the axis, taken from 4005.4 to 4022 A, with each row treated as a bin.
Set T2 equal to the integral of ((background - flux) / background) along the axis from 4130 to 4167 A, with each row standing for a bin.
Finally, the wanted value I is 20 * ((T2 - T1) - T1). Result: -40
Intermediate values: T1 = -2.9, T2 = -7.9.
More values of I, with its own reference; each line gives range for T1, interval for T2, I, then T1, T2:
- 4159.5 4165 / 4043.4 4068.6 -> 23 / -1.3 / -1.5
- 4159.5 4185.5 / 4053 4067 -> 188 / -5.1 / -0.7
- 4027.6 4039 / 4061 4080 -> 22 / -0.9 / -0.8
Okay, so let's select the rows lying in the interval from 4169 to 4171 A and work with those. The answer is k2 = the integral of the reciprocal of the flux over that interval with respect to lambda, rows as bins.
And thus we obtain 0.10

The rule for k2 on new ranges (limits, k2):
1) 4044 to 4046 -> 0.19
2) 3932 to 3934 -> 1.07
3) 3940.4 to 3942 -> 0.24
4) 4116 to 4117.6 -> 0.08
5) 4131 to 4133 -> 0.14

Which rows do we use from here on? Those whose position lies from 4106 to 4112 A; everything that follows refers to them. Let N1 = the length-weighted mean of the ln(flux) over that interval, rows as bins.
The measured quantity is 2.87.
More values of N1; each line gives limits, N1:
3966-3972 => 1.31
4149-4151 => 2.90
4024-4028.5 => 2.87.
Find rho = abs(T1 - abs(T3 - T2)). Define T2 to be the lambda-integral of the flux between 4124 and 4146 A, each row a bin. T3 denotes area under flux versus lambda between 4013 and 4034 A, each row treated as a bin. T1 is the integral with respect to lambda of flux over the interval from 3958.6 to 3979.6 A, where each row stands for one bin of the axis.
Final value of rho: 130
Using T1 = 160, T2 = 382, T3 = 353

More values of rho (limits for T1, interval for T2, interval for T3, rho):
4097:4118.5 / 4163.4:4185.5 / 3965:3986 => 197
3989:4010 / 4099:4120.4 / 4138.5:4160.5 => 322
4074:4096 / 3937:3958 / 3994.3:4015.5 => 248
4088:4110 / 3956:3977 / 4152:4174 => 154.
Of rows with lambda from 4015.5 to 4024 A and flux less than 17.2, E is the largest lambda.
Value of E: 4020.63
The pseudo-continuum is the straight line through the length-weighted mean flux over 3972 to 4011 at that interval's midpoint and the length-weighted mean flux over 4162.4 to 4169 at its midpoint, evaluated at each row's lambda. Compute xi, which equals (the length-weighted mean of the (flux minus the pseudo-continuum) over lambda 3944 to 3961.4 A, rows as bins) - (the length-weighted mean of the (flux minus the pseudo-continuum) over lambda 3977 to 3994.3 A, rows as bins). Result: -3.3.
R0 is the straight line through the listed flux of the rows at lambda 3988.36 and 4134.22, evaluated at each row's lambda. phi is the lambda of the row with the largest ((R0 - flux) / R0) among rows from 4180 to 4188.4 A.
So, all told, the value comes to 4187.88 A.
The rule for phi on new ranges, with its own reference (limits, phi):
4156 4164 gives 4161.92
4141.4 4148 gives 4143.76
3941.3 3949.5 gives 3941.80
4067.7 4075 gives 4071.87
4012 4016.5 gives 4014.15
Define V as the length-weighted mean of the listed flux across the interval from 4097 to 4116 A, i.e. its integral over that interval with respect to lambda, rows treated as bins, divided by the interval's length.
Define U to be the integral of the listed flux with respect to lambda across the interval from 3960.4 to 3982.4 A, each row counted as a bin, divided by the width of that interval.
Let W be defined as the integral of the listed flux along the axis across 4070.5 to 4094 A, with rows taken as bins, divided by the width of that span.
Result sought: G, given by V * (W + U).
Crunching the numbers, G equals 453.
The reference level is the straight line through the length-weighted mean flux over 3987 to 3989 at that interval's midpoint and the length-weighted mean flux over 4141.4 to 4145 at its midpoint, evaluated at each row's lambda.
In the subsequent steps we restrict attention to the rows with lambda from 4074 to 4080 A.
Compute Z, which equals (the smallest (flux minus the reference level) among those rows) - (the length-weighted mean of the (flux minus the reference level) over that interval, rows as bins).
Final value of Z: -1.99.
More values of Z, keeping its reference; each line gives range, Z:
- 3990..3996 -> -1.66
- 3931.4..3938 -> -1.72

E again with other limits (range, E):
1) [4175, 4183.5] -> 4181.13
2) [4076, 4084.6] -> 4084.08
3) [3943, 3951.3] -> 3950.88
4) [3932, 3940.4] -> 3939.98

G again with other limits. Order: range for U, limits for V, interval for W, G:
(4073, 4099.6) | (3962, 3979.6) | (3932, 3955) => 195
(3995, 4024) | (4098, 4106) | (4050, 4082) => 534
